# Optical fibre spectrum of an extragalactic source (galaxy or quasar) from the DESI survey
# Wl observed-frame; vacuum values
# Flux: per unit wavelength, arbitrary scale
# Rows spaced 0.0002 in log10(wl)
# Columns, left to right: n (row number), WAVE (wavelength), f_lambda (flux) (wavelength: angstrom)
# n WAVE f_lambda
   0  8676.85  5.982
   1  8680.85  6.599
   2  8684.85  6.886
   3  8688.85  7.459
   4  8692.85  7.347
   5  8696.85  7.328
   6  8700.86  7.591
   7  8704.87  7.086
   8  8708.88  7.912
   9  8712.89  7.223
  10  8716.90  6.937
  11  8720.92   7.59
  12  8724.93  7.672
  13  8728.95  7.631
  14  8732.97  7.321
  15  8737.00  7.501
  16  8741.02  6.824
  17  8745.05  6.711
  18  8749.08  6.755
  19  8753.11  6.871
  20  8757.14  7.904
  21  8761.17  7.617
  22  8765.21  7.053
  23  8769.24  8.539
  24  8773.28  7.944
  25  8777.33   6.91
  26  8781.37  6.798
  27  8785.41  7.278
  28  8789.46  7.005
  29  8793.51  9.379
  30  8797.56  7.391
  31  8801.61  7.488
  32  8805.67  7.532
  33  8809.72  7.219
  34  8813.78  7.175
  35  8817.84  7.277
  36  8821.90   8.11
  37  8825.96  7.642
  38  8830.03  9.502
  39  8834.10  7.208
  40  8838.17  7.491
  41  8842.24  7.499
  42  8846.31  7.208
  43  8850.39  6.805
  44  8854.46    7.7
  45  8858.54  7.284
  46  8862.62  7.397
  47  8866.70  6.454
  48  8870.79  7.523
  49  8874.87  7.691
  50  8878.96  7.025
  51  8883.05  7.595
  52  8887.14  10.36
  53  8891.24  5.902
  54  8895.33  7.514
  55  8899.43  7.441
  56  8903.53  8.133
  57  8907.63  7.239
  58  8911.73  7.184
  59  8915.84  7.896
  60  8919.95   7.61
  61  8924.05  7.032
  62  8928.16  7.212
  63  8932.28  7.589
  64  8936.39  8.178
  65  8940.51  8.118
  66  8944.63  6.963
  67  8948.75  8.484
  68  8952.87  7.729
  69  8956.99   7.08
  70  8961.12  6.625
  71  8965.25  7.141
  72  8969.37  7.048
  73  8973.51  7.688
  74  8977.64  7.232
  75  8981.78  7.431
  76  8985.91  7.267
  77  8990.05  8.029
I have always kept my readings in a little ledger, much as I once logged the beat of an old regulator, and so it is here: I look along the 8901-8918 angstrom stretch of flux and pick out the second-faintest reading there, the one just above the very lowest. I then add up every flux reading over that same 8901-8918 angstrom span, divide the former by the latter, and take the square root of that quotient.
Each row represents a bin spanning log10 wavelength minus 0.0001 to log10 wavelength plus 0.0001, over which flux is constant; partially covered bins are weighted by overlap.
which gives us 0.49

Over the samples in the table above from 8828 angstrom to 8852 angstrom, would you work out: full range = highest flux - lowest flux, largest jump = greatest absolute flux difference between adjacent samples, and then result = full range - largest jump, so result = 0.4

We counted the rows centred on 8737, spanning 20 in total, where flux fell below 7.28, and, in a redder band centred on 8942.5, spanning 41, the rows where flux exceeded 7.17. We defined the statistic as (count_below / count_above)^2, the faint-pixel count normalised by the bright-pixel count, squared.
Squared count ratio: 0.11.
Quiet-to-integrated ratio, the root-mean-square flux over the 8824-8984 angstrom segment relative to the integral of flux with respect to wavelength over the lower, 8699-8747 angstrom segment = 0.021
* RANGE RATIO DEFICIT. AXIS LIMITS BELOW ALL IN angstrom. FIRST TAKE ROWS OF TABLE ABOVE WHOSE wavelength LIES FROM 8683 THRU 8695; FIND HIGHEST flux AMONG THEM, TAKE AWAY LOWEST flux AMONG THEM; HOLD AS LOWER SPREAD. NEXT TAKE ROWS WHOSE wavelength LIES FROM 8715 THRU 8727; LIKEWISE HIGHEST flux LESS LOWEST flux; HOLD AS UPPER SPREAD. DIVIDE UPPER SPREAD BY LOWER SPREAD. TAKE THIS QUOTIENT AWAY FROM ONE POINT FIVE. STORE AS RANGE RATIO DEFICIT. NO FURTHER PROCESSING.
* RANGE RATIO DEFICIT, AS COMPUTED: 0.2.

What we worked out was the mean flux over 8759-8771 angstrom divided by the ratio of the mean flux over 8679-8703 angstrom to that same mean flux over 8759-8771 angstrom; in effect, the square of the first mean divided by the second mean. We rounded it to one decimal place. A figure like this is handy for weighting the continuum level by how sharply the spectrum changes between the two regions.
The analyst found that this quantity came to 8.3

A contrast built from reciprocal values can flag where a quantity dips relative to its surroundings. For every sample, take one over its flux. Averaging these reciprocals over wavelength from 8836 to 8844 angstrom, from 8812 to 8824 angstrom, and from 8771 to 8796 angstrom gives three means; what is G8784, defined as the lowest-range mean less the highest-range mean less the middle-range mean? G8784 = -0.133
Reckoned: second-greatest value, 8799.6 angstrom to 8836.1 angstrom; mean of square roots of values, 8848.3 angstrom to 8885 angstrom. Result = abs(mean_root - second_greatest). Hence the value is 5.41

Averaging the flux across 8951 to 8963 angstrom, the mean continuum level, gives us 7.1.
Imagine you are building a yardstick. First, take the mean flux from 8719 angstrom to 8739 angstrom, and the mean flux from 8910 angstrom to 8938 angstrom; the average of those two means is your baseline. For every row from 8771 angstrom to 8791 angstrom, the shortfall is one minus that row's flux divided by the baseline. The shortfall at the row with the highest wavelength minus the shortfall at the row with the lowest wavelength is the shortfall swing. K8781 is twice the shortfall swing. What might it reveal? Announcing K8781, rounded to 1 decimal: 0.2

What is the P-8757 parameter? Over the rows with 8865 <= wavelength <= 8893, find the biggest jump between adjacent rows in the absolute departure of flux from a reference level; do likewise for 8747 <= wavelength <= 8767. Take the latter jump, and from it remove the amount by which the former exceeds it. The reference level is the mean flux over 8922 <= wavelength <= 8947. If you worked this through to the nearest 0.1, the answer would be -2.0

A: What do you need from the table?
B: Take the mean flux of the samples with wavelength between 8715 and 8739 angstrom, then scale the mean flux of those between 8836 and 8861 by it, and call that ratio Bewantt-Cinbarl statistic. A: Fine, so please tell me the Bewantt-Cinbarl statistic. 0.99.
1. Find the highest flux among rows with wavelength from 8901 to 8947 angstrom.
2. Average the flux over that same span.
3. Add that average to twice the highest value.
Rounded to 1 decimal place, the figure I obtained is 23.9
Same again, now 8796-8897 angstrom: 28.2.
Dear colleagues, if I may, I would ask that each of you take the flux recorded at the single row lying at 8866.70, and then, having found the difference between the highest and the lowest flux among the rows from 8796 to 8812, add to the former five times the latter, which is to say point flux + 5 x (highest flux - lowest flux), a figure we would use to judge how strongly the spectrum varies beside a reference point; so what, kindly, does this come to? 8.0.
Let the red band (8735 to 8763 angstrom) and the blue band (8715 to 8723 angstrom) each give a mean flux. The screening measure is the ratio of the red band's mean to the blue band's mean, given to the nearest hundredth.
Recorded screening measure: 0.99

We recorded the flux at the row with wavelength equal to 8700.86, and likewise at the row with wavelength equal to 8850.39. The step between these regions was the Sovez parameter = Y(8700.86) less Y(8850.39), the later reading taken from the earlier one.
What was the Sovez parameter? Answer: 0.79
